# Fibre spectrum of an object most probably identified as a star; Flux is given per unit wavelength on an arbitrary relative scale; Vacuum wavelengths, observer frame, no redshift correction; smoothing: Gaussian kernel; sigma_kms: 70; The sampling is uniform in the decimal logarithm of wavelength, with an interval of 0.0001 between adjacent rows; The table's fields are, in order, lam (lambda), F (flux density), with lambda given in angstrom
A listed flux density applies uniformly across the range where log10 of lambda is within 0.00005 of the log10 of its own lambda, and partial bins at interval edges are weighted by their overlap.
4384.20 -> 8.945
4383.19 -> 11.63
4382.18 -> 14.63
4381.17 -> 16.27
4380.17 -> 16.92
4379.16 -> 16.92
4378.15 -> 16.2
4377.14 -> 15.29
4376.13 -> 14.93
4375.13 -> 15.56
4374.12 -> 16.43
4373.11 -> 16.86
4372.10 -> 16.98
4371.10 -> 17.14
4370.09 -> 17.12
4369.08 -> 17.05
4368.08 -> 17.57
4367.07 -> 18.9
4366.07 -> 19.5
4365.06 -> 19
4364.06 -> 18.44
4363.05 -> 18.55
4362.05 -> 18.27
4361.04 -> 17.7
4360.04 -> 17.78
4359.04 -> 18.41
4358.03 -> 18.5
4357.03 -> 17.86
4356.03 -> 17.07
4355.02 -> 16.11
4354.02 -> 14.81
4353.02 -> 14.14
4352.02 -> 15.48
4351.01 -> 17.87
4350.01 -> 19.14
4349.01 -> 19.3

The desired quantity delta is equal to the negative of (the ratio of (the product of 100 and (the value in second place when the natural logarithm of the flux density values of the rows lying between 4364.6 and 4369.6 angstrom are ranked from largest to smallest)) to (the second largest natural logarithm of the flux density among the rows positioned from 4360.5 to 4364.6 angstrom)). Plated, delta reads -101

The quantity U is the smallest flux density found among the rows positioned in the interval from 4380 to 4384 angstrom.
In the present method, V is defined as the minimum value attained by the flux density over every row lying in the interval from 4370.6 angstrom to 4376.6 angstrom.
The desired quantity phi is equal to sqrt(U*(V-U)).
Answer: 6.2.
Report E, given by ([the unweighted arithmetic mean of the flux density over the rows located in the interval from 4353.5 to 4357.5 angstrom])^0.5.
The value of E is 4.06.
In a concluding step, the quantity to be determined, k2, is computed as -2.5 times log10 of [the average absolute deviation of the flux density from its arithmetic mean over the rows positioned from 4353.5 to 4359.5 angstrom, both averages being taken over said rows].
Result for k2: -0.1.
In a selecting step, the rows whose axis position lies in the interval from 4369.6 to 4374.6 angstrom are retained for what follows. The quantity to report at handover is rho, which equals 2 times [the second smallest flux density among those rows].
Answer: 34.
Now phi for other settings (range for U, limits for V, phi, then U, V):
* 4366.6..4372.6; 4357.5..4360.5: 3.7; 16.98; 17.78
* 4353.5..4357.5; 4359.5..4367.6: 6.5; 14.81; 17.7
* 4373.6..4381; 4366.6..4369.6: 5.6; 14.93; 17.05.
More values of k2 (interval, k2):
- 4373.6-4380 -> 0.5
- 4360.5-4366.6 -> 0.9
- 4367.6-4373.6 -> 2.0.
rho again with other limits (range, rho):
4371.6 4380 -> 31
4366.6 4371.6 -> 34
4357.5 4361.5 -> 36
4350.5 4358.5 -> 30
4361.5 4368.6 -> 37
